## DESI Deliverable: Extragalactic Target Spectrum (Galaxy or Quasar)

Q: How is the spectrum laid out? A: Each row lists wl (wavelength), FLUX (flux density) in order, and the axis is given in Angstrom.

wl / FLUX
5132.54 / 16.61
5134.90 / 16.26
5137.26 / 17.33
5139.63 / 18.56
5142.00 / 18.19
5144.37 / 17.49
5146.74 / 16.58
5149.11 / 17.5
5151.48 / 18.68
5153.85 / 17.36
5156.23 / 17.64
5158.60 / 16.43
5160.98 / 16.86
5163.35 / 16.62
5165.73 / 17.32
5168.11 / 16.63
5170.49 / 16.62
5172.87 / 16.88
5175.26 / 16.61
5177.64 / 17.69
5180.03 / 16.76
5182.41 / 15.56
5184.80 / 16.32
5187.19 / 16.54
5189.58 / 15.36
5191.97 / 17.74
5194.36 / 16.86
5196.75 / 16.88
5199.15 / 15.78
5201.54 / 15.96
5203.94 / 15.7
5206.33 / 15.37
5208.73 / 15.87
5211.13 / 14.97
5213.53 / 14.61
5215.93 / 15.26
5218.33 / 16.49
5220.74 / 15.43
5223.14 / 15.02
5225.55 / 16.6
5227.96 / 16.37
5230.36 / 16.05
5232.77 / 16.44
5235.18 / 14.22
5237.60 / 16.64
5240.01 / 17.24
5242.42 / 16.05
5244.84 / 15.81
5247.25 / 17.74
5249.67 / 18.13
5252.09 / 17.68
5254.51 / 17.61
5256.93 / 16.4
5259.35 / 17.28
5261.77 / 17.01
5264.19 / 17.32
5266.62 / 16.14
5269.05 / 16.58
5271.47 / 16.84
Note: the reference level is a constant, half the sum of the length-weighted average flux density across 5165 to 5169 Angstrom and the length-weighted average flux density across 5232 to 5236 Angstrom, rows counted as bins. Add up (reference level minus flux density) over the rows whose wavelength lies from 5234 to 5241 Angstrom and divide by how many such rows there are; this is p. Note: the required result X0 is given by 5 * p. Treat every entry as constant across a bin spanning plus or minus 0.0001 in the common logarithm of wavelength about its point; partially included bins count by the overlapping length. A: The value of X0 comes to 1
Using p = 0.10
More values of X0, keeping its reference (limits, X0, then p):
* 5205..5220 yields 4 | 0.71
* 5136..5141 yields -9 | -1.81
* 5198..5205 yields 2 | 0.32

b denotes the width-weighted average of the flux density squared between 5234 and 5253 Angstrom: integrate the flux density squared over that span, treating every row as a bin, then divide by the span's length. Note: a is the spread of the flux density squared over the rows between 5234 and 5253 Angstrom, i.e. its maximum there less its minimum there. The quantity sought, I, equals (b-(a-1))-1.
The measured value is 153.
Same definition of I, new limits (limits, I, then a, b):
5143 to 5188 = 181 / 107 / 288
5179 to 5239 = 143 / 112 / 255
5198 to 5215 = 198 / 41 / 239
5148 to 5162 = 225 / 79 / 304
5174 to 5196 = 198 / 79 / 276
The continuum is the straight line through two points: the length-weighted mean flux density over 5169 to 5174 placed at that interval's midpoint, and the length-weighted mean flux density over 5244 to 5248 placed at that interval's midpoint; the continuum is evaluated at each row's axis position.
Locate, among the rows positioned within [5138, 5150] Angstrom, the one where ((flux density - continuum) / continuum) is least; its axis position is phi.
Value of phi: 5146.74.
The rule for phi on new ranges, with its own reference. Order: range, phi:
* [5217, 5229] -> 5223.14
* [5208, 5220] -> 5213.53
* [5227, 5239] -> 5235.18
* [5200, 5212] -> 5211.13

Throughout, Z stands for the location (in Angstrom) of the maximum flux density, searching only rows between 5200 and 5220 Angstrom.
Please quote 5218.33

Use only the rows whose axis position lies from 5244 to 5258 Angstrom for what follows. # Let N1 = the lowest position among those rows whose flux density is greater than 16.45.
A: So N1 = 5247.25 Angstrom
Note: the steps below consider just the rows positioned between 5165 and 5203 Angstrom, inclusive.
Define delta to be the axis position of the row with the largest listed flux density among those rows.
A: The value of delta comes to 5191.97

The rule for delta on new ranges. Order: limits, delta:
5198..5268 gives 5249.67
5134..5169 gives 5151.48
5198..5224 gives 5218.33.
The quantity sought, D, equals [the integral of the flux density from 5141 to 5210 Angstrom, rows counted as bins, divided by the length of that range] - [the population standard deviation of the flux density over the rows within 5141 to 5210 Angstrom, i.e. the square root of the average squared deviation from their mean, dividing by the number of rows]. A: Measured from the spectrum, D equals 15.9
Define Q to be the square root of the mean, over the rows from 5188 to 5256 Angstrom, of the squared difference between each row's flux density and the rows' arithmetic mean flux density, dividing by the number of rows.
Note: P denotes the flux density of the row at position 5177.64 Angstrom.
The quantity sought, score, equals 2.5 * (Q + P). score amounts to 46.7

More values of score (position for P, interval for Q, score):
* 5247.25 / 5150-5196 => 46.2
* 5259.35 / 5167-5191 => 44.8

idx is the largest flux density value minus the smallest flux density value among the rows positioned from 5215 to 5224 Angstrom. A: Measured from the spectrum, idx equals 1.5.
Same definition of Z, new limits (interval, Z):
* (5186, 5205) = 5191.97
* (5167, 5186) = 5177.64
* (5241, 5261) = 5249.67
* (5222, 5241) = 5240.01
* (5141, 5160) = 5151.48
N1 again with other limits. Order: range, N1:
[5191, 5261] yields 5191.97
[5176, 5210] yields 5177.64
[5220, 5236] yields 5225.55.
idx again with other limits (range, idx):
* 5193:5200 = 1.1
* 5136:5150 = 2.0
